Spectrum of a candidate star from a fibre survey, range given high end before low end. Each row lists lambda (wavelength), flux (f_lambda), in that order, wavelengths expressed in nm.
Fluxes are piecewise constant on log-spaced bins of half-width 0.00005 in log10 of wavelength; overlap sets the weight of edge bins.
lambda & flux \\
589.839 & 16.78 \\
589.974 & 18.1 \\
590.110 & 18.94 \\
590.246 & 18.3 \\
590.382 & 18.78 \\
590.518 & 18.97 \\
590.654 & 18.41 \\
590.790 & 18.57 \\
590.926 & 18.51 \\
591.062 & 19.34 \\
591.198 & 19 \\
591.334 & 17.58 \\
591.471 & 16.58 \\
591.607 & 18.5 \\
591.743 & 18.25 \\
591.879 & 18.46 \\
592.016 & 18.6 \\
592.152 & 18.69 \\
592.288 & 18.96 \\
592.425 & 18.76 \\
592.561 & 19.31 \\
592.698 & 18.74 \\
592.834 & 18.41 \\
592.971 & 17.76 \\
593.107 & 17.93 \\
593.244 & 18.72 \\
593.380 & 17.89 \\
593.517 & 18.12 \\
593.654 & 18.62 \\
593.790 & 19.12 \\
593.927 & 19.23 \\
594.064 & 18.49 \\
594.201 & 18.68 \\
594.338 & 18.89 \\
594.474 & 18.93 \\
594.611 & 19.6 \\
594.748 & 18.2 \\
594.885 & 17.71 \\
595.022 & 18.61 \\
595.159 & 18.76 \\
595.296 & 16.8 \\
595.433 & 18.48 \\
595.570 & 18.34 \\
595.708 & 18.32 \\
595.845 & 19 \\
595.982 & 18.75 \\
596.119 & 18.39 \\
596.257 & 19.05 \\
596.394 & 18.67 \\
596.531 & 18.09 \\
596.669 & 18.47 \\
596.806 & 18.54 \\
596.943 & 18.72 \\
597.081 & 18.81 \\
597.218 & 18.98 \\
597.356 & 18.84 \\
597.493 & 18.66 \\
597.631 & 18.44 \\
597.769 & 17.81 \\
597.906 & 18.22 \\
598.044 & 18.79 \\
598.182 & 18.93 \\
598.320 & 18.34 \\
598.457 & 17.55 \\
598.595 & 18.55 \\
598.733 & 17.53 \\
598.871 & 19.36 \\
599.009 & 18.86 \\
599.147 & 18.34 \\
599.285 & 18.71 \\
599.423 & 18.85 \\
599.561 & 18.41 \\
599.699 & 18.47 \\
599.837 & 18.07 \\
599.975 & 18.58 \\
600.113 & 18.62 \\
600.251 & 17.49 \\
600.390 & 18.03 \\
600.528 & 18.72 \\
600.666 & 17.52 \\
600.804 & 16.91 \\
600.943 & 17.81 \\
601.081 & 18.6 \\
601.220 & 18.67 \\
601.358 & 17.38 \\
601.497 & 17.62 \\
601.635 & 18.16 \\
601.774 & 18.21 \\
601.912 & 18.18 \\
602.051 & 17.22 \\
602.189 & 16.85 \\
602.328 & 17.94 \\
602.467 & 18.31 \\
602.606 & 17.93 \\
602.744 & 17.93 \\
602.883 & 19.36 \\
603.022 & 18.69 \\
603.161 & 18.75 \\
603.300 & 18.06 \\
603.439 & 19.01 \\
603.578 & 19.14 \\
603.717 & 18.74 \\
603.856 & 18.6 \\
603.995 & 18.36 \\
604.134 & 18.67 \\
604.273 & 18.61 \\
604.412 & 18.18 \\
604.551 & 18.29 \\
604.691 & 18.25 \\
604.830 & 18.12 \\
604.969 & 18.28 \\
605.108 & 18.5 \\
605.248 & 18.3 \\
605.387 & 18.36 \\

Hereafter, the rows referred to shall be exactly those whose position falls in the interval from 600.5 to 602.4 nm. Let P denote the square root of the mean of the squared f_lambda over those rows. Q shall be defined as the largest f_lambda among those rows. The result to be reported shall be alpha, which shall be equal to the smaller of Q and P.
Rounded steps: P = 17.9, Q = 18.72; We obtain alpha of 17.9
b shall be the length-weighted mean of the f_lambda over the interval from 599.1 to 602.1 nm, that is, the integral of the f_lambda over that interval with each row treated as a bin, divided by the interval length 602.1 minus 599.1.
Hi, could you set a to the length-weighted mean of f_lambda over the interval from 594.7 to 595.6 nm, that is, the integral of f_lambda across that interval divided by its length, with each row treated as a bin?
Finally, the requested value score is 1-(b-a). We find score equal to 1.0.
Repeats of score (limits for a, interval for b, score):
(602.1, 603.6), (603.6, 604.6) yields 0.8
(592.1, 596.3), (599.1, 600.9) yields 1.3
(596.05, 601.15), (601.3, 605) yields 1.1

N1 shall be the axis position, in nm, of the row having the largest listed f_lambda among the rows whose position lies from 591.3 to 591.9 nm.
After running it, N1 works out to 591.607 nm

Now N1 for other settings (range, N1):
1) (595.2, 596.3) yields 596.257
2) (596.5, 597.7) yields 597.218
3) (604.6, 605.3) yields 605.108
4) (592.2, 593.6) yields 592.561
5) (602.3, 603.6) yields 602.883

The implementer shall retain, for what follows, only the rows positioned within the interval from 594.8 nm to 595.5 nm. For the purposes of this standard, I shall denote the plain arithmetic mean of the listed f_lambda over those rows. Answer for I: 18.1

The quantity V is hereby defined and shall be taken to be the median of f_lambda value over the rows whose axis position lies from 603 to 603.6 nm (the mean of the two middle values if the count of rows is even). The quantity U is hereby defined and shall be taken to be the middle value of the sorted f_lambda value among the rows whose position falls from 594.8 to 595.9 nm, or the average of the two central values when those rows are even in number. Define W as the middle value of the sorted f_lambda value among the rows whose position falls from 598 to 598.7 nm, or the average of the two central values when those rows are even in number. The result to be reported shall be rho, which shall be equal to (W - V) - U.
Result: -18.6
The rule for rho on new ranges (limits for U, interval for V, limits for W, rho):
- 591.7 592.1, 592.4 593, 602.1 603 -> -19.3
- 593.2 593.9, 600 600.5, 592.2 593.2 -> -17.9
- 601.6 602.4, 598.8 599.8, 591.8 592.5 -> -18.1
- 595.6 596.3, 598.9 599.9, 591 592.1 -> -18.7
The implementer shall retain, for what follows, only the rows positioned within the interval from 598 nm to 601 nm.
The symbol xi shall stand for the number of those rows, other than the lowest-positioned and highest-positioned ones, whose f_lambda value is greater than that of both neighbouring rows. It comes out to 7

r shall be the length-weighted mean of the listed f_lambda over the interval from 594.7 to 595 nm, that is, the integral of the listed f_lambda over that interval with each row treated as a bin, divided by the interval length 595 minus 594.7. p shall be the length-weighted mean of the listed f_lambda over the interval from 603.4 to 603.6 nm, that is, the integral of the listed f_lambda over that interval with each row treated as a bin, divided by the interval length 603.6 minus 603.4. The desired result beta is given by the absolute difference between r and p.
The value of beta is 1.03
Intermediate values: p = 19.1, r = 18.0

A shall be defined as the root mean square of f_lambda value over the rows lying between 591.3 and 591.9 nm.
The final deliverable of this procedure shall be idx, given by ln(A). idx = 2.88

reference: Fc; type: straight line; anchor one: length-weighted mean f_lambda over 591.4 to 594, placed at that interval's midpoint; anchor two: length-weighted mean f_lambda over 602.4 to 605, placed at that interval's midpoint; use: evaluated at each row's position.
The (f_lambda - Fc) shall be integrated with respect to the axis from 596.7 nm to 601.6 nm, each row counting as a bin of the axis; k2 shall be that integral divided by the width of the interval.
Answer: -0.14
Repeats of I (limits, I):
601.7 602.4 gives 17.7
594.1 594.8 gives 18.9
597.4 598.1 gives 18.4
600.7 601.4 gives 17.9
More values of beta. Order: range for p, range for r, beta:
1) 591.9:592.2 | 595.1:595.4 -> 0.75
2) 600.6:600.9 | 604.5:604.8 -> 0.97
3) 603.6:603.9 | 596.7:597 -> 0.09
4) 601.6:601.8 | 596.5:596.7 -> 0.08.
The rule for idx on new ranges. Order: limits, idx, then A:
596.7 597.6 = 2.93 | 18.8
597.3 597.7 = 2.93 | 18.6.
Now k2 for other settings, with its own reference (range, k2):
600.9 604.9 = -0.22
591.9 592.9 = 0.32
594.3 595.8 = -0.04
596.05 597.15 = 0.13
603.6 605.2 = -0.06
